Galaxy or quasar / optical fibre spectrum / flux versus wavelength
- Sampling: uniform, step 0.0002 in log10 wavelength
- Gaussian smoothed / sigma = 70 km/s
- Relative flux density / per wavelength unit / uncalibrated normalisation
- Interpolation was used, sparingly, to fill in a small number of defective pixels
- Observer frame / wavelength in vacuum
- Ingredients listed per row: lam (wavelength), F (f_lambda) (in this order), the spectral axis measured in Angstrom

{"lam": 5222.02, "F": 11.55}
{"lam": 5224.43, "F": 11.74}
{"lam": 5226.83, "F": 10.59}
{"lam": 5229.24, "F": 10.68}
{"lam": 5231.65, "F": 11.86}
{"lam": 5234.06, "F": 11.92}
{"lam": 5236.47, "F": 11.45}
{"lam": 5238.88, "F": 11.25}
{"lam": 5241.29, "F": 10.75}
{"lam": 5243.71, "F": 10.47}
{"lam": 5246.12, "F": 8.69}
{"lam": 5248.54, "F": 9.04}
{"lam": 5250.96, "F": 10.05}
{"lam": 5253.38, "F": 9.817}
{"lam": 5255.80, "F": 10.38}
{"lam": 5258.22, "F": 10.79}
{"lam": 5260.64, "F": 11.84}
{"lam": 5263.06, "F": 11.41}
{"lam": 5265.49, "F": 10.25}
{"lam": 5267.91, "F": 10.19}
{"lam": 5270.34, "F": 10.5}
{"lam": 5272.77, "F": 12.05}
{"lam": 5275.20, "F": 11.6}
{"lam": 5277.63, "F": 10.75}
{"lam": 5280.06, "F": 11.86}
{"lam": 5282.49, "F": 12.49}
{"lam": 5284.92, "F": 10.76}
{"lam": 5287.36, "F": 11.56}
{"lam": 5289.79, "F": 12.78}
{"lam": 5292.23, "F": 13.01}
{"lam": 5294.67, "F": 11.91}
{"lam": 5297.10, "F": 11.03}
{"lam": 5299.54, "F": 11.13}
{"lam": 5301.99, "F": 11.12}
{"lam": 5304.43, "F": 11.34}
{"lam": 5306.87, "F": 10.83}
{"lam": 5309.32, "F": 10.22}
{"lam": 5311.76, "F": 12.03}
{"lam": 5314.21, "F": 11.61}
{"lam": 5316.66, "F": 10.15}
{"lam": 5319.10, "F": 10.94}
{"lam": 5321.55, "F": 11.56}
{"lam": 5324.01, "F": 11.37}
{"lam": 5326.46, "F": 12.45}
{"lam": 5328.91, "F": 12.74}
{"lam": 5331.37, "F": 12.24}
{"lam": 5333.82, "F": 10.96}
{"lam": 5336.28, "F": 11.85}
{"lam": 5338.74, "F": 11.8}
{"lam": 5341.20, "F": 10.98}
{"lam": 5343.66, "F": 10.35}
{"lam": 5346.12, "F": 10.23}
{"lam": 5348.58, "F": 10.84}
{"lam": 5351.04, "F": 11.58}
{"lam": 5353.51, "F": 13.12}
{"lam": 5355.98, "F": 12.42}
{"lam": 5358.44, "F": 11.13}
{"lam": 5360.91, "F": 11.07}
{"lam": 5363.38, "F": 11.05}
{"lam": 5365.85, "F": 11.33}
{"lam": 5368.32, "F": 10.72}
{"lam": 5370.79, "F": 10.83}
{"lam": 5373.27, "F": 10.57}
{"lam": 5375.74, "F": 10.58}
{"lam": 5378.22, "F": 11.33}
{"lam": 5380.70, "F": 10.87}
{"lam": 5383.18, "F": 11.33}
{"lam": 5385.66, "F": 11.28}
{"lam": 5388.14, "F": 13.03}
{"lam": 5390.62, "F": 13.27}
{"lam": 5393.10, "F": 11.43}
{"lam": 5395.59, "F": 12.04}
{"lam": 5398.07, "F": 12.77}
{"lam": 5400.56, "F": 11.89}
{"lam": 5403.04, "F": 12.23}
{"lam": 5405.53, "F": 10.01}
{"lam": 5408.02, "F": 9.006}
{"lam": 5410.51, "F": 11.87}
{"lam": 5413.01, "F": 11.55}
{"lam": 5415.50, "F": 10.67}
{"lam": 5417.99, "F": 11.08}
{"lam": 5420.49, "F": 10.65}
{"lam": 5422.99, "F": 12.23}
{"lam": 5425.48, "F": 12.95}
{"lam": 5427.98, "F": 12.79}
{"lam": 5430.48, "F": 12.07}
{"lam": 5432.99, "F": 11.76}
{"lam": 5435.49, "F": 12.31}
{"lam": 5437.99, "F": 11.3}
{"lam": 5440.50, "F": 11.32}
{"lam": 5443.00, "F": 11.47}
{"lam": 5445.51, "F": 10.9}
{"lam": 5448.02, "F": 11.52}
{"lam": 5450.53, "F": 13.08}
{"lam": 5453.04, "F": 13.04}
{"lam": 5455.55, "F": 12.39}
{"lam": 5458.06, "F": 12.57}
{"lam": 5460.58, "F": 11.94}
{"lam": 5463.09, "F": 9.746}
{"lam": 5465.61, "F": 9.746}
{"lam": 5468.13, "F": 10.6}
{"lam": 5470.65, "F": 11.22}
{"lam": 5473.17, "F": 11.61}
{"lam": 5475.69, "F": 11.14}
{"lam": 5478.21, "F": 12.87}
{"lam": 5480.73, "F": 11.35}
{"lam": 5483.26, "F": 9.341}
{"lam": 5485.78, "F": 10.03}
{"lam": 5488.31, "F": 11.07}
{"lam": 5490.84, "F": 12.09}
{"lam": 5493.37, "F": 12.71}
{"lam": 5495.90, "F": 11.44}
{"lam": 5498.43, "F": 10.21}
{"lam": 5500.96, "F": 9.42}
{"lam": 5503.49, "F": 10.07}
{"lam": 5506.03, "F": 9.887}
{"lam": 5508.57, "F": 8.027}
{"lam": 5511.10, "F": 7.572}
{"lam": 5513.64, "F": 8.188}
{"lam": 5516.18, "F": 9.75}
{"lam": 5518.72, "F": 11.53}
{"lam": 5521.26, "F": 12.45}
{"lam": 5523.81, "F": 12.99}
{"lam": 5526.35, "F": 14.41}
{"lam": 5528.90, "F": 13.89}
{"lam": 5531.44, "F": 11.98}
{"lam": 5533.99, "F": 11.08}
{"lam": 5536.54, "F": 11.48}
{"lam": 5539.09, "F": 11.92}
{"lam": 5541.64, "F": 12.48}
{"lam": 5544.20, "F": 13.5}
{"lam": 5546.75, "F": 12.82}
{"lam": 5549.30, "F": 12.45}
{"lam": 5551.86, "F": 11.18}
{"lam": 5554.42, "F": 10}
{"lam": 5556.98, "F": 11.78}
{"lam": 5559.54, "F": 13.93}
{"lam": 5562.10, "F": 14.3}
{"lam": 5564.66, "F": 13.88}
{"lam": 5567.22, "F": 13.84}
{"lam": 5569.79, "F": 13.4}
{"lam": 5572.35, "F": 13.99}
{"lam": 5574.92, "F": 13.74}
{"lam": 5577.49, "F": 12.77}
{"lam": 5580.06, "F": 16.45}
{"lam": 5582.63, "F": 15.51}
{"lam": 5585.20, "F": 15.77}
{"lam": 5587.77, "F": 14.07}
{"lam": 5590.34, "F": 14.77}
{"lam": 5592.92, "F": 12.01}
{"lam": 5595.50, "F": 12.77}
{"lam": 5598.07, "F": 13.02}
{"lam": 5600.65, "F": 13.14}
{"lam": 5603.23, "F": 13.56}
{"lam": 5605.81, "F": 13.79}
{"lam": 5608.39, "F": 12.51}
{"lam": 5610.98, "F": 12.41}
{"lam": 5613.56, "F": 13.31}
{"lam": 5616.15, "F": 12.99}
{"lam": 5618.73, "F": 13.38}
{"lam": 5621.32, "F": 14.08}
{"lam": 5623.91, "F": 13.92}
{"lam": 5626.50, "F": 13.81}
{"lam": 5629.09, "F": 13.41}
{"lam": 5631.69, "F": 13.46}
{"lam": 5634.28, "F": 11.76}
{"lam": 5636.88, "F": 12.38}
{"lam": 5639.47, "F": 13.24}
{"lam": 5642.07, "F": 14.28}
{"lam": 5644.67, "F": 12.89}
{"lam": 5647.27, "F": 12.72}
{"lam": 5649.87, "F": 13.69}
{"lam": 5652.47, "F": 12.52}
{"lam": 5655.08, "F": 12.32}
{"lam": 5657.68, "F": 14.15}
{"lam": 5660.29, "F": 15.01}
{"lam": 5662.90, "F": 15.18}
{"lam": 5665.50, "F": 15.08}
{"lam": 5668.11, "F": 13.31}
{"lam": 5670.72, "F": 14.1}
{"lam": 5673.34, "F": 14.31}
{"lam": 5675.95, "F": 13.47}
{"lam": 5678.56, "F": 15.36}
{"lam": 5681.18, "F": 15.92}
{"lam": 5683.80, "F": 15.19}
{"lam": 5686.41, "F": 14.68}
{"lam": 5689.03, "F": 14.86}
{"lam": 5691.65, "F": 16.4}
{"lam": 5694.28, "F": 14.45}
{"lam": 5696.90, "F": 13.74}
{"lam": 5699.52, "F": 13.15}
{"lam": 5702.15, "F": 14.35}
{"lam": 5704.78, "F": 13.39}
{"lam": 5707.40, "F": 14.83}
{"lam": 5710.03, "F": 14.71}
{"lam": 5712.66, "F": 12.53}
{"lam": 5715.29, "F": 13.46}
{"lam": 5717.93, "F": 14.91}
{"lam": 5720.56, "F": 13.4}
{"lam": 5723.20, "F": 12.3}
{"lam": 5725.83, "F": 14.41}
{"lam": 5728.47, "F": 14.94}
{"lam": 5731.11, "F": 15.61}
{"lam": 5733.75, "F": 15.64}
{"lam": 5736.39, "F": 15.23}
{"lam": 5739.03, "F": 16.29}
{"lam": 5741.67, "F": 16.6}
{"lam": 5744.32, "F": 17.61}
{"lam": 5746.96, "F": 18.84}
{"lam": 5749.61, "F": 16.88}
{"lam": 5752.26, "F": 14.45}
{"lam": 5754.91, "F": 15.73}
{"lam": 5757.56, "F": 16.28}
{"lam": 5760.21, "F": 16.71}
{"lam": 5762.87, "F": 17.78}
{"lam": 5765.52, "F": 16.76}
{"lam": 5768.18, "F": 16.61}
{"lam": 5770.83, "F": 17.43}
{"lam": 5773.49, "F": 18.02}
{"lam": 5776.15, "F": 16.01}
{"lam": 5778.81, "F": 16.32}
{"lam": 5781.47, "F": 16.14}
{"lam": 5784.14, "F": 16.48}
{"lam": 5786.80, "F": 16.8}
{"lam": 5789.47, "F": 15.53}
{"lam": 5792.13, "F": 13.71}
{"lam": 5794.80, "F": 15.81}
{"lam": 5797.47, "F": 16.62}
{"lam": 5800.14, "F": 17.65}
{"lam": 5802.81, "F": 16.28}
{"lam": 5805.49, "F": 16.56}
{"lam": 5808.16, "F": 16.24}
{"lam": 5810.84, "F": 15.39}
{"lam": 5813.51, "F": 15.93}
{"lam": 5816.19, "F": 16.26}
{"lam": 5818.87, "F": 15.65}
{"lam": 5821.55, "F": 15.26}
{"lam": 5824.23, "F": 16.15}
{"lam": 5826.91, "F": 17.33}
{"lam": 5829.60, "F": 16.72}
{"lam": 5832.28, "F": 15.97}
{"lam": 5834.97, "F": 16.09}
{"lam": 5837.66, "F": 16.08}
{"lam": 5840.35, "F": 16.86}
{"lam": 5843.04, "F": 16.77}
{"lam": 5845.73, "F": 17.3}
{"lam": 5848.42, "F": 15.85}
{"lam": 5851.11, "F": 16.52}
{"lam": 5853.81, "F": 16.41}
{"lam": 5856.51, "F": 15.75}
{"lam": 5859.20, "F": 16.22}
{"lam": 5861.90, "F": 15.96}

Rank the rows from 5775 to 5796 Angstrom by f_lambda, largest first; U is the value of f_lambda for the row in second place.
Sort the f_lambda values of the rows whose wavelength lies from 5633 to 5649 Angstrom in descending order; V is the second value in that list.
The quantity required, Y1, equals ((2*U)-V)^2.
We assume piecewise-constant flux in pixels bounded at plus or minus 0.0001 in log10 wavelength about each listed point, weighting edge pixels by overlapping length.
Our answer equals 389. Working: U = 16.48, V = 13.24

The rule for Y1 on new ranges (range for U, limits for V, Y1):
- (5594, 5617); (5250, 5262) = 267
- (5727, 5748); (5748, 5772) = 316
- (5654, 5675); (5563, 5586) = 207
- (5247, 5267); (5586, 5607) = 77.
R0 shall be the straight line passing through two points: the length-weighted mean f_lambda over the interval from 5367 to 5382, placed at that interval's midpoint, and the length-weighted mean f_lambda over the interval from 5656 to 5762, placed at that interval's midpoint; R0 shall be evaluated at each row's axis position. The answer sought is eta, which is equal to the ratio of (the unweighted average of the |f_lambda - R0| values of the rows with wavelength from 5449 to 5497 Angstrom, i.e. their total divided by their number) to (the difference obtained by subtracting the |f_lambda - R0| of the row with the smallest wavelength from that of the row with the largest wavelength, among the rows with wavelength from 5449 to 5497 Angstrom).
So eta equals -2.5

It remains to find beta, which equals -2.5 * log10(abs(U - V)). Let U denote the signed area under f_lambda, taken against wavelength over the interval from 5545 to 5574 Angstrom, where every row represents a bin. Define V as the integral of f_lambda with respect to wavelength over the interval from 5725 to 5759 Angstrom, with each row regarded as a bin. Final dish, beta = -5.6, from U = 374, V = 546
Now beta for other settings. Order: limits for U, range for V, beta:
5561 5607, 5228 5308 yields -6.0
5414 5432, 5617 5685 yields -7.2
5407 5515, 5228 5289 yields -6.8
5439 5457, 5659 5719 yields -7.0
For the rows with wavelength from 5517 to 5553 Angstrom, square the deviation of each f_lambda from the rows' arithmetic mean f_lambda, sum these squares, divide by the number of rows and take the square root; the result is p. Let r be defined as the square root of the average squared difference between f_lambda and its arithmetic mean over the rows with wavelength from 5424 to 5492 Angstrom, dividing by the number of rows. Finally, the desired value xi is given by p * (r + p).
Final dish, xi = 1.94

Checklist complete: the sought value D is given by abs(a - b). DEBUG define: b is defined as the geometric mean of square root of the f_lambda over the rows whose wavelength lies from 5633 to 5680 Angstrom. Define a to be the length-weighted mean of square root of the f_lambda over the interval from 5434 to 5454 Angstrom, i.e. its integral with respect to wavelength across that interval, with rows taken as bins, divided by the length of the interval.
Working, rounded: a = 3.4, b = 3.69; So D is 0.25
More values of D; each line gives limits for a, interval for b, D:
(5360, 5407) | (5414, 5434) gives 0.05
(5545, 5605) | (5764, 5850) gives 0.38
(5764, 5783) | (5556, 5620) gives 0.41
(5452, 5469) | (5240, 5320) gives 0.06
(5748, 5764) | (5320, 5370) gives 0.65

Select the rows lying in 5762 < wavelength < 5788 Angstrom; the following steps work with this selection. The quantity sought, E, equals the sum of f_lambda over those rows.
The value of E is 168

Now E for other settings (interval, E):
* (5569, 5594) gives 142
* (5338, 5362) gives 114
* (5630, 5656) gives 129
